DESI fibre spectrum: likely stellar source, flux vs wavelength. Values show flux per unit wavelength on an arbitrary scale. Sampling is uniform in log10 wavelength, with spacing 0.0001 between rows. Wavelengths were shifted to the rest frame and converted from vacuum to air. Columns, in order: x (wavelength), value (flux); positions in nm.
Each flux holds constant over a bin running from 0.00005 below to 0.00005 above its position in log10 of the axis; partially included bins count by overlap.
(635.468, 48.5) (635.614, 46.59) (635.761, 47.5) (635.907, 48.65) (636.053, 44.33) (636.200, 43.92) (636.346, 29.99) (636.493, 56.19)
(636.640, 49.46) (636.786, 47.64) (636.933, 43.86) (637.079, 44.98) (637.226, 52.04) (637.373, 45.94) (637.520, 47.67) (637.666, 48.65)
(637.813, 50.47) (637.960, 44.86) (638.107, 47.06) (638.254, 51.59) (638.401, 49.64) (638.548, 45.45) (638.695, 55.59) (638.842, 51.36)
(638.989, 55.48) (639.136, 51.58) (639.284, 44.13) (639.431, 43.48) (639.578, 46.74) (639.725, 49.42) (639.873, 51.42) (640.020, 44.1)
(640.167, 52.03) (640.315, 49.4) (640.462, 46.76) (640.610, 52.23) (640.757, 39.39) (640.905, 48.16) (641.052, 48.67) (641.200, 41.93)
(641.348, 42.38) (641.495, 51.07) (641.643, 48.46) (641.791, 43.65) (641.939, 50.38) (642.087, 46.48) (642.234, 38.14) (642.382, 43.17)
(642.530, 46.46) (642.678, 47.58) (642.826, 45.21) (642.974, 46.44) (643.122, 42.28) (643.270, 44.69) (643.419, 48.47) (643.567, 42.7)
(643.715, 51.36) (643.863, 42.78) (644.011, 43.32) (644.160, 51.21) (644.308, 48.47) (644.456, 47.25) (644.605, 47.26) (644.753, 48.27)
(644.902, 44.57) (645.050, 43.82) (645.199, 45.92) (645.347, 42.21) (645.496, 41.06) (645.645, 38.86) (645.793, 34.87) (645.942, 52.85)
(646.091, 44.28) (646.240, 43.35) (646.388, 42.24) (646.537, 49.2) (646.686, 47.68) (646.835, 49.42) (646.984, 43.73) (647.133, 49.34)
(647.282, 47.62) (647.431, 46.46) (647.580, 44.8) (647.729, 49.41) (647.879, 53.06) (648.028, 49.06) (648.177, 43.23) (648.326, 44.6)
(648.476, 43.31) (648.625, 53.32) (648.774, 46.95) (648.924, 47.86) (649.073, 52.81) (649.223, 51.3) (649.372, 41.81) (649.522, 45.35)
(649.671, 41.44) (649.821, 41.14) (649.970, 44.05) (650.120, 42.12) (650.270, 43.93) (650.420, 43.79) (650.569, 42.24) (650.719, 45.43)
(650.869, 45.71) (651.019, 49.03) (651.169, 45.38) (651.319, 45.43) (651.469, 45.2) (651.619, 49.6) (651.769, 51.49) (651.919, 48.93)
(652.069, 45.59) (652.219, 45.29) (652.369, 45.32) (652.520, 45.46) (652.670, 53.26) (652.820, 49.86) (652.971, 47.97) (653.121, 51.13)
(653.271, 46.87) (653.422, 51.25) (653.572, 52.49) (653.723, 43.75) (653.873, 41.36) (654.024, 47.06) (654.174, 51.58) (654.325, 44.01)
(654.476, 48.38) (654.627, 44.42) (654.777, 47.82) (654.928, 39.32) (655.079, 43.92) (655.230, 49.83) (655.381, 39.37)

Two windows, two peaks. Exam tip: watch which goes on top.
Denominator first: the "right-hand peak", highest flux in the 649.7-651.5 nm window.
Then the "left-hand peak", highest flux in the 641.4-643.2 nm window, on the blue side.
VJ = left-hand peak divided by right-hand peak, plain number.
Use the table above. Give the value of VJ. 1.04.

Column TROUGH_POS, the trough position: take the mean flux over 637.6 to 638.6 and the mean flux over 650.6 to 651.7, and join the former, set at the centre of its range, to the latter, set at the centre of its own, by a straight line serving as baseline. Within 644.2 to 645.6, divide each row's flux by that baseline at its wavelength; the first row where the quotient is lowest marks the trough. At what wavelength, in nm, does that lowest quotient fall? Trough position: 645.496 nm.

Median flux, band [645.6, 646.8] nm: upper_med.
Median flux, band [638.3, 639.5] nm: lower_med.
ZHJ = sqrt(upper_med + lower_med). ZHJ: 9.71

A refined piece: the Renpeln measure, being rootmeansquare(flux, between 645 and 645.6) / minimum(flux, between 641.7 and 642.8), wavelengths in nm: 1.14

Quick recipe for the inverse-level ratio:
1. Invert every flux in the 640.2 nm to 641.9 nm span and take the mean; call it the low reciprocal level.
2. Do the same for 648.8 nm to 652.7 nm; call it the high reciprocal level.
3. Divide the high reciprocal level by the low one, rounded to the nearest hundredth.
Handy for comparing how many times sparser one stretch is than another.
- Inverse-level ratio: 1.01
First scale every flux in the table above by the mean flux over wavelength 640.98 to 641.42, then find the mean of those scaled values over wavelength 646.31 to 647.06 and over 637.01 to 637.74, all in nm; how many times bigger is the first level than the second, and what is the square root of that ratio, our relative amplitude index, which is 0.99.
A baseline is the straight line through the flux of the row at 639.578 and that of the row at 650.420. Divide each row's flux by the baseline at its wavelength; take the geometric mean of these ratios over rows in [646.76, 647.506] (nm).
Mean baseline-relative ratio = 1.06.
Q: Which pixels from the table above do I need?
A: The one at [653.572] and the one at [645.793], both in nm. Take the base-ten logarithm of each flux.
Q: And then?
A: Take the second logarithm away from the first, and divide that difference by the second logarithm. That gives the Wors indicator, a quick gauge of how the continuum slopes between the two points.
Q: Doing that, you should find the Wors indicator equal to 0.12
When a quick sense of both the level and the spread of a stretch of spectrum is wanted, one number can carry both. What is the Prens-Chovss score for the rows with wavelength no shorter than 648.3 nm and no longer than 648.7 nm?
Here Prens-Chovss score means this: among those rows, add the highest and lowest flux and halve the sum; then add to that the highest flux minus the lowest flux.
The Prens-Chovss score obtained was 58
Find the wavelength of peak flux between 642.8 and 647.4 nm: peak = 645.942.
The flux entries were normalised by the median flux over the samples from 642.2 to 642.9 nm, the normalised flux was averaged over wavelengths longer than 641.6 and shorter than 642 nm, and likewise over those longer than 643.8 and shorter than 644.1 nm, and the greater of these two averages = 1.05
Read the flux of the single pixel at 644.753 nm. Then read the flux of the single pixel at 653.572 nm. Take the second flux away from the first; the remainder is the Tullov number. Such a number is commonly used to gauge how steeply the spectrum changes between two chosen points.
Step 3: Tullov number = -4.2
